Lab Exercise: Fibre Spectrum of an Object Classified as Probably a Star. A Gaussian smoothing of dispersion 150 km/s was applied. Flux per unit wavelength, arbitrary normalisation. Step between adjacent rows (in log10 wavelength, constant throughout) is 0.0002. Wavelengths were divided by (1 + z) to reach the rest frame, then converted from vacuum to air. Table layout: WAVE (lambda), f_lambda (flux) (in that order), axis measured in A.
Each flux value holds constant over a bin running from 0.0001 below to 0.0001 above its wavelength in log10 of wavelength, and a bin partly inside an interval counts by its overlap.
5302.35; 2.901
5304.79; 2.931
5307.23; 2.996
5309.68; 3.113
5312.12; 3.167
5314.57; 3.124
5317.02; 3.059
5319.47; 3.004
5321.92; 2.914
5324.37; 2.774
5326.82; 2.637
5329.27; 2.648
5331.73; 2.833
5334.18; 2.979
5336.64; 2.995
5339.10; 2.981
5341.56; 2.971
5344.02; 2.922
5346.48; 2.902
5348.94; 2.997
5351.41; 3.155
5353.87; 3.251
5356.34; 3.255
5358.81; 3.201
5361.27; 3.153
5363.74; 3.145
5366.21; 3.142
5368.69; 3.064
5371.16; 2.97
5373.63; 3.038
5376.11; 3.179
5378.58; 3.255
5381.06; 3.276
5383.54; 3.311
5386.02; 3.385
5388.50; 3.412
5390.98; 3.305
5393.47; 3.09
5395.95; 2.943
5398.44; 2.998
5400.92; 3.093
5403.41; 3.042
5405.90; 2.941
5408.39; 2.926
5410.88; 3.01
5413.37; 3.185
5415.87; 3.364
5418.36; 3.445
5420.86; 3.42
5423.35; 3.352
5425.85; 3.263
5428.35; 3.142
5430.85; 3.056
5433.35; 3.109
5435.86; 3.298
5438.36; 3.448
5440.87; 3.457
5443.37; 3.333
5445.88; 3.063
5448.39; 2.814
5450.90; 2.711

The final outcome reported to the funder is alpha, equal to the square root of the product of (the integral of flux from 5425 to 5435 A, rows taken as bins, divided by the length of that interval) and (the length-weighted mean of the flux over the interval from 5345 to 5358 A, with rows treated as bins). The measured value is 3.13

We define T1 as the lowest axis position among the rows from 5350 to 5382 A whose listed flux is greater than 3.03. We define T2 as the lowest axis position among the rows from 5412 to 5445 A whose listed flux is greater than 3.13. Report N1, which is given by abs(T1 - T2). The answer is 62.0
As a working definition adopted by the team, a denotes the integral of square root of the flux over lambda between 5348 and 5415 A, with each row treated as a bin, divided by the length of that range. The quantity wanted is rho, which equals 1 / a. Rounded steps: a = 1.77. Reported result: 0.565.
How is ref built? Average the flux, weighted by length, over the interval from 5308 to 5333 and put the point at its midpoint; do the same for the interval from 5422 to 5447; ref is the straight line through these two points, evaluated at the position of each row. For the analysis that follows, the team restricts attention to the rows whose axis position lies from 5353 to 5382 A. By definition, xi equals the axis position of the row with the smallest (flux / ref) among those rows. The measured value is 5371.16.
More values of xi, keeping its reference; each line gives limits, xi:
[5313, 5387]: 5326.82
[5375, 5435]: 5408.39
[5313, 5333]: 5326.82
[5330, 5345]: 5331.73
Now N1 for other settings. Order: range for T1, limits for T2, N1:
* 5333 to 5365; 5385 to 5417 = 34.6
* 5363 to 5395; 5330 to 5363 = 12.3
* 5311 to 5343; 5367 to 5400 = 64.0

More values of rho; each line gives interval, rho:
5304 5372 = 0.576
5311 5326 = 0.578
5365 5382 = 0.565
